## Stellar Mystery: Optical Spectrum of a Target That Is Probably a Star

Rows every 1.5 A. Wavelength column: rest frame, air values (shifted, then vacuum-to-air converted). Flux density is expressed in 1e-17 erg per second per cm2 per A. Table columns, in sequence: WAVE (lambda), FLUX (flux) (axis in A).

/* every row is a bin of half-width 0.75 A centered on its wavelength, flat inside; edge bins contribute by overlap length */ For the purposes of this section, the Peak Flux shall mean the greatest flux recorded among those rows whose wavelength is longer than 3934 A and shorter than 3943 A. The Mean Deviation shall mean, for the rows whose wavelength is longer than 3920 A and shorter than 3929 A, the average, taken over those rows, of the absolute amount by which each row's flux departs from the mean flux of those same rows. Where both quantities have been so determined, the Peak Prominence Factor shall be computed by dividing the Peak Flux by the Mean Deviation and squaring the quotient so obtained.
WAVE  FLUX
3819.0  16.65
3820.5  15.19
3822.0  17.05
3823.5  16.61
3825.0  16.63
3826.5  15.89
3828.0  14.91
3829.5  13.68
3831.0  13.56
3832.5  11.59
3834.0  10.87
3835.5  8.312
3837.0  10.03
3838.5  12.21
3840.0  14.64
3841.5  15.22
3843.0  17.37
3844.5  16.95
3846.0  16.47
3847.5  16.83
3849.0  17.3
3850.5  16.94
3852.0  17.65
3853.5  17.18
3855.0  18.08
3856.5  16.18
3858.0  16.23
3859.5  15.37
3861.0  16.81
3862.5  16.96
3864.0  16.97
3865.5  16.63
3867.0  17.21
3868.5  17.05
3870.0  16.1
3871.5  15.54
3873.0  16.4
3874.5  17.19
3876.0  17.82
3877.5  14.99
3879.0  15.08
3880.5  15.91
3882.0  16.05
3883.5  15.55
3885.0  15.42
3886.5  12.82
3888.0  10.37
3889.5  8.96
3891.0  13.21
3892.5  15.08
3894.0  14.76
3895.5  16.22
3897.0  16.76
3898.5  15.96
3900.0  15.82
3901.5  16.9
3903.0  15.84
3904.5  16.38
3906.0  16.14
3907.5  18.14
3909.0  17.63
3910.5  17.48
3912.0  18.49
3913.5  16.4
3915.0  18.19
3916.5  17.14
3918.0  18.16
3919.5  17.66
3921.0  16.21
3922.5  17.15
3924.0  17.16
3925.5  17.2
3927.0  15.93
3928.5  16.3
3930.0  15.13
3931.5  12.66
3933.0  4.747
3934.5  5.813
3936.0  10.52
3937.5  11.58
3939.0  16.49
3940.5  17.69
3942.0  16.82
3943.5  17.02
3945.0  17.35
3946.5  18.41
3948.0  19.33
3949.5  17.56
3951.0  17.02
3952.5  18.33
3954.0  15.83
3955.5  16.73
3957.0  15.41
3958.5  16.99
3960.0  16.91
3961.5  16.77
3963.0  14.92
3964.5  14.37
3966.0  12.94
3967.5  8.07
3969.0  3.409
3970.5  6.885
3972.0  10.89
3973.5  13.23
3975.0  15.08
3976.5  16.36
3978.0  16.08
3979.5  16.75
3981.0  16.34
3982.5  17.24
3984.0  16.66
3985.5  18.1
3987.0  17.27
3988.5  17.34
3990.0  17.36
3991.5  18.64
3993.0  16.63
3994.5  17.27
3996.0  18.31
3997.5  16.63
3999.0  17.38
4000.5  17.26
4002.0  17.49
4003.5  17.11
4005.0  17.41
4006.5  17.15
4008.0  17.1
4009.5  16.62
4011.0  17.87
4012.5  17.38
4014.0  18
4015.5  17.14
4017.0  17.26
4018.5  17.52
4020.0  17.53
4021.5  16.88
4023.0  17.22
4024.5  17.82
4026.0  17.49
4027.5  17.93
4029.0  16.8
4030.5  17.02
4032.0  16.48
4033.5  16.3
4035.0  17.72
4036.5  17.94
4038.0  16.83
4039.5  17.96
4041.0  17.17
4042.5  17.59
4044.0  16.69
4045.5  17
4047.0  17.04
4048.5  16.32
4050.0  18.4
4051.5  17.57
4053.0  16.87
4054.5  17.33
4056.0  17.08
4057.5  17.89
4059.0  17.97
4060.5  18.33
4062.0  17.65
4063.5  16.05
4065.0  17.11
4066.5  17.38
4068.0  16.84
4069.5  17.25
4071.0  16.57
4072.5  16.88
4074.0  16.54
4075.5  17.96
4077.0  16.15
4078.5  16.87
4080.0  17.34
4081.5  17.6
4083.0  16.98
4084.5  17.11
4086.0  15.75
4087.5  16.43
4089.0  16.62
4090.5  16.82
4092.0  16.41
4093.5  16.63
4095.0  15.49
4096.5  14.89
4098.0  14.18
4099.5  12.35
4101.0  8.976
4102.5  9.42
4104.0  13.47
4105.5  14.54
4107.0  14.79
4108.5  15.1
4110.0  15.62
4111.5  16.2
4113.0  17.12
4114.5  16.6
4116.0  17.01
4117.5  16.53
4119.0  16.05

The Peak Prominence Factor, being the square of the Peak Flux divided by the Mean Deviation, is 1195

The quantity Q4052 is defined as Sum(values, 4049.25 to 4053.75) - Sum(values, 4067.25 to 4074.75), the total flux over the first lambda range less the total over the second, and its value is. -31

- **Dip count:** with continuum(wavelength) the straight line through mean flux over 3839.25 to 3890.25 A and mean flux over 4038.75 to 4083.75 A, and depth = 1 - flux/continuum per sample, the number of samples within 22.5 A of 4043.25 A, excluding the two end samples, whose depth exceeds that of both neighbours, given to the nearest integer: 10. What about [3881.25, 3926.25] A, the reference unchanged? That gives 10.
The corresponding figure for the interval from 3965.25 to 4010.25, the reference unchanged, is 9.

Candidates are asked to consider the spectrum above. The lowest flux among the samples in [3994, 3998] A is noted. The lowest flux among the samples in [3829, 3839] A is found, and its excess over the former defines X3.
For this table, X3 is -8.3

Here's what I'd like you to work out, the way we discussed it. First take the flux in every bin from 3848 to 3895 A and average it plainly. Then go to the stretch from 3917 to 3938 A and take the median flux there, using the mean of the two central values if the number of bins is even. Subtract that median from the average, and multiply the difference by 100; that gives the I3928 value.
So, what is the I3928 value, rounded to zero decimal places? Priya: -33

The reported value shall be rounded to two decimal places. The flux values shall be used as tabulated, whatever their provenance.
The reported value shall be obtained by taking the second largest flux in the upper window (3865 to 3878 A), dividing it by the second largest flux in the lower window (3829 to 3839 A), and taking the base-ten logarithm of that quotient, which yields 0.10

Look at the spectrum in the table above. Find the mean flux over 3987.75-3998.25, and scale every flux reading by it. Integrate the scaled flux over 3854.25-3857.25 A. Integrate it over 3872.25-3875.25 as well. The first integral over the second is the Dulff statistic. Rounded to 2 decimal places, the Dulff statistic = 1.02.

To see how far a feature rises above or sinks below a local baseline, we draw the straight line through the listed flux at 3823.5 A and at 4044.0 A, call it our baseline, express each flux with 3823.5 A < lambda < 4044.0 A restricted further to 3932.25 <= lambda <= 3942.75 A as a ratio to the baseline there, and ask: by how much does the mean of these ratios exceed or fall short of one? -0.28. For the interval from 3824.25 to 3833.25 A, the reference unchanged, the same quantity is -0.13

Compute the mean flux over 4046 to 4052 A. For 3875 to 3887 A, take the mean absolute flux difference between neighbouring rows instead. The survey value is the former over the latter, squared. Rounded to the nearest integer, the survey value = 290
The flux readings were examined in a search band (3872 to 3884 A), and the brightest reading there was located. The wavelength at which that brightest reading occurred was 3876.0 A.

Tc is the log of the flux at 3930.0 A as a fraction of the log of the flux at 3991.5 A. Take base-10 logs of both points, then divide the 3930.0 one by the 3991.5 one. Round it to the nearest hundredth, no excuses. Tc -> 0.93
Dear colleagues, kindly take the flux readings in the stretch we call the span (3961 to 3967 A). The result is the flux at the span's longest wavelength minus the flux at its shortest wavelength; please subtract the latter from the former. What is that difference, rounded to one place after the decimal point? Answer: -3.8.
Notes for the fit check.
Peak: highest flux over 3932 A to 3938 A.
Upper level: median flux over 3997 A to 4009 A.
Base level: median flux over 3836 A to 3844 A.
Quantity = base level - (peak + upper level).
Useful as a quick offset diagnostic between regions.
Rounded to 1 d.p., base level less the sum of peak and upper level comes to -14.1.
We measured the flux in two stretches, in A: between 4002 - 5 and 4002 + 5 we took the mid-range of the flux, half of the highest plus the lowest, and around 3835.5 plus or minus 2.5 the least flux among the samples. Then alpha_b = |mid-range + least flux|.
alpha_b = 25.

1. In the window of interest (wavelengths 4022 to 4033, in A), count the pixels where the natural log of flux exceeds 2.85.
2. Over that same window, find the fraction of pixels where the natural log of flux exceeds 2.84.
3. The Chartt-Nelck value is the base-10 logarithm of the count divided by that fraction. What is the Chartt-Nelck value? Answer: 0.720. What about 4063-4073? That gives 0.544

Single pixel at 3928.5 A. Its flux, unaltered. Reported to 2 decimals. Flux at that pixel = 16.30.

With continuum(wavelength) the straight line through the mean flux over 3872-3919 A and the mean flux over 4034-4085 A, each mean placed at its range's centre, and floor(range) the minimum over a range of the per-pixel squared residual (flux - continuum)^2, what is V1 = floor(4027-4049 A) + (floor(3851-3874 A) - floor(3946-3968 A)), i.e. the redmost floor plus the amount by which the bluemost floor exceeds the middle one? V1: -0.12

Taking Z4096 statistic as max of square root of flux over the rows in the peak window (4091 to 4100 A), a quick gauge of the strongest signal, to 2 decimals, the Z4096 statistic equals 4.08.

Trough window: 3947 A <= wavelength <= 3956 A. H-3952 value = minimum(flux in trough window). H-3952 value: 15.83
